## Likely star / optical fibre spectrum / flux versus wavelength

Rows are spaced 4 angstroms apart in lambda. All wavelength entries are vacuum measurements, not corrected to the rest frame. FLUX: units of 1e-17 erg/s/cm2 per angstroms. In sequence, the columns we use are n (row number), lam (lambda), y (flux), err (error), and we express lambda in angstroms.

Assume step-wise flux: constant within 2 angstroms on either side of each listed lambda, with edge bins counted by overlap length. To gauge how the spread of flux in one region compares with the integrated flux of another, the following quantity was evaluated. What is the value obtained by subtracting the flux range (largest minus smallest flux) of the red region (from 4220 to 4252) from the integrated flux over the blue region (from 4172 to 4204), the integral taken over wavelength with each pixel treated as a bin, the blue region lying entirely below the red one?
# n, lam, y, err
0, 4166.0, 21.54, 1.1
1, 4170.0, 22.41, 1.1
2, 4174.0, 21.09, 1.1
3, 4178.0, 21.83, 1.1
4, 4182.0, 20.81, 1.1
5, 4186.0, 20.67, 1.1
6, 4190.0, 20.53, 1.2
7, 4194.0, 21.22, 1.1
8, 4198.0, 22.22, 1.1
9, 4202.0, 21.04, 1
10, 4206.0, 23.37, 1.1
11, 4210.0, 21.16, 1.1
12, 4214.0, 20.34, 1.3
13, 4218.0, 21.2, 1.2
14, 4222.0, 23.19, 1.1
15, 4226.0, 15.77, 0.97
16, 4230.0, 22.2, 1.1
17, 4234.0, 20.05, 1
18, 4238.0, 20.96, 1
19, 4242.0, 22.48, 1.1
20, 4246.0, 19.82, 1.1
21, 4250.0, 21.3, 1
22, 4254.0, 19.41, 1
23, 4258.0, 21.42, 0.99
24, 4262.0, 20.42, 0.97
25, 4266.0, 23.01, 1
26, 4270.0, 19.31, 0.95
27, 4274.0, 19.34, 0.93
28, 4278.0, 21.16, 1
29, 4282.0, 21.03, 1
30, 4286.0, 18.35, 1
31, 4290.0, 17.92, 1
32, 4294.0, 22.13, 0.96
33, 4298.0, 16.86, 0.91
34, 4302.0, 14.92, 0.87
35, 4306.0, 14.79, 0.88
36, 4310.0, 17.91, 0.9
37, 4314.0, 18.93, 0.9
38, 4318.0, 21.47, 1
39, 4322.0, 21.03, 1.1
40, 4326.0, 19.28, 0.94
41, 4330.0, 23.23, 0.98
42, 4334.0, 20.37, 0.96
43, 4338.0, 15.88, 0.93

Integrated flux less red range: 670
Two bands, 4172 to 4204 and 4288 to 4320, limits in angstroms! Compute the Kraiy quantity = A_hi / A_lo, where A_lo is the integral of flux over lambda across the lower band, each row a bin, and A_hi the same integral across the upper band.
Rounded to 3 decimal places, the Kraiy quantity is 0.855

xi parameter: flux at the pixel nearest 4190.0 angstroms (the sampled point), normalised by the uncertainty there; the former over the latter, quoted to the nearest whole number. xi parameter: 17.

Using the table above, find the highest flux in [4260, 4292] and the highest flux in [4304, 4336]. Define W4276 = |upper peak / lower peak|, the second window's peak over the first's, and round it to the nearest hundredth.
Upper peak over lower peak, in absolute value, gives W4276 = 1.01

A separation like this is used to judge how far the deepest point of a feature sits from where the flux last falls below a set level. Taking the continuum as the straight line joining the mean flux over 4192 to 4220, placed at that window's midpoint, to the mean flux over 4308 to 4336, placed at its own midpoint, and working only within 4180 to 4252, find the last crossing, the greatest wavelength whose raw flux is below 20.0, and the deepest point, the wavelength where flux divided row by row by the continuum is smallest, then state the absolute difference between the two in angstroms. 20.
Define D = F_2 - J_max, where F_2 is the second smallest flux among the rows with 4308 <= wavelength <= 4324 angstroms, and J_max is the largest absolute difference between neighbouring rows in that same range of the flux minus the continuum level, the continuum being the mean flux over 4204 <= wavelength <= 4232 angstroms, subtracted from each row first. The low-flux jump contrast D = 16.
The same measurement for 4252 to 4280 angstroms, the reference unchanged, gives 16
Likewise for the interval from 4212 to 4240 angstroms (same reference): 13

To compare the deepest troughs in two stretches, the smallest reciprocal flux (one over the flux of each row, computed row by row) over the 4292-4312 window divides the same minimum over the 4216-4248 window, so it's 0.95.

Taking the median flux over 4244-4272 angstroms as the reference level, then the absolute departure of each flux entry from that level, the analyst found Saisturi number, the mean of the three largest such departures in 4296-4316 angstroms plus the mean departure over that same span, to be 8.6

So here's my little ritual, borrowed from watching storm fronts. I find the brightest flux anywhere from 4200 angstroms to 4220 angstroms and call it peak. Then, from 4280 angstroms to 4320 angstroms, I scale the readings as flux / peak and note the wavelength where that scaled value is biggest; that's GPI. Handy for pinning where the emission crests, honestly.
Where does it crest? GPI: 4294.0 angstroms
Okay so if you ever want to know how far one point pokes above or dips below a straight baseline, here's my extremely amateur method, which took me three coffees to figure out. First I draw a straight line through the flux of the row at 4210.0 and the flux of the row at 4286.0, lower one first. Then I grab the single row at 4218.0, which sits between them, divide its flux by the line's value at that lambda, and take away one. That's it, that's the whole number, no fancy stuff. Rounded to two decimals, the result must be 0.02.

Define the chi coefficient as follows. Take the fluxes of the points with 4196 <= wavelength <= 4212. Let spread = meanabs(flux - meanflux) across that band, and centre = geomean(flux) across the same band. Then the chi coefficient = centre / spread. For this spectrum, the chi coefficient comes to 25.9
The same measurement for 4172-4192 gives 55.3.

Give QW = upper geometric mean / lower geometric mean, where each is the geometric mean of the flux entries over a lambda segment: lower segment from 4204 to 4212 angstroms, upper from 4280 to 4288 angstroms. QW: 0.88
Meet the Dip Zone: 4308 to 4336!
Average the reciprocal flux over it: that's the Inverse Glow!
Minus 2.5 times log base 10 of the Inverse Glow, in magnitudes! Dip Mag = 3.26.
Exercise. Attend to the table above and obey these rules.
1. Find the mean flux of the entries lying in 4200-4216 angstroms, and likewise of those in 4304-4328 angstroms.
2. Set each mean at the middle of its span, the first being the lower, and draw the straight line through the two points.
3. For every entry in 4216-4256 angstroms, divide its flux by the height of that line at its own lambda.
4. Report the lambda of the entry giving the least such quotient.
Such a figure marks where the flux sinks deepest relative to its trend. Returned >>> 4226.0 angstroms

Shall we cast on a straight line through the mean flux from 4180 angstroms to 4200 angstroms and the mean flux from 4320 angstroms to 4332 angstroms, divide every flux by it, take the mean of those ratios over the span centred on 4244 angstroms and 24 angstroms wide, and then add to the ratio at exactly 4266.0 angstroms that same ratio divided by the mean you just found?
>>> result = 2.2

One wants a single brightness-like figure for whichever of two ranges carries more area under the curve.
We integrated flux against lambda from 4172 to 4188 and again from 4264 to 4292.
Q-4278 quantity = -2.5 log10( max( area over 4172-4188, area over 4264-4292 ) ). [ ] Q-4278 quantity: -6.87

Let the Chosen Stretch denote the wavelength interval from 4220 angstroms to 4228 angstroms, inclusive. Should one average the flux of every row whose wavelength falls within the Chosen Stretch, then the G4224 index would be 19.5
